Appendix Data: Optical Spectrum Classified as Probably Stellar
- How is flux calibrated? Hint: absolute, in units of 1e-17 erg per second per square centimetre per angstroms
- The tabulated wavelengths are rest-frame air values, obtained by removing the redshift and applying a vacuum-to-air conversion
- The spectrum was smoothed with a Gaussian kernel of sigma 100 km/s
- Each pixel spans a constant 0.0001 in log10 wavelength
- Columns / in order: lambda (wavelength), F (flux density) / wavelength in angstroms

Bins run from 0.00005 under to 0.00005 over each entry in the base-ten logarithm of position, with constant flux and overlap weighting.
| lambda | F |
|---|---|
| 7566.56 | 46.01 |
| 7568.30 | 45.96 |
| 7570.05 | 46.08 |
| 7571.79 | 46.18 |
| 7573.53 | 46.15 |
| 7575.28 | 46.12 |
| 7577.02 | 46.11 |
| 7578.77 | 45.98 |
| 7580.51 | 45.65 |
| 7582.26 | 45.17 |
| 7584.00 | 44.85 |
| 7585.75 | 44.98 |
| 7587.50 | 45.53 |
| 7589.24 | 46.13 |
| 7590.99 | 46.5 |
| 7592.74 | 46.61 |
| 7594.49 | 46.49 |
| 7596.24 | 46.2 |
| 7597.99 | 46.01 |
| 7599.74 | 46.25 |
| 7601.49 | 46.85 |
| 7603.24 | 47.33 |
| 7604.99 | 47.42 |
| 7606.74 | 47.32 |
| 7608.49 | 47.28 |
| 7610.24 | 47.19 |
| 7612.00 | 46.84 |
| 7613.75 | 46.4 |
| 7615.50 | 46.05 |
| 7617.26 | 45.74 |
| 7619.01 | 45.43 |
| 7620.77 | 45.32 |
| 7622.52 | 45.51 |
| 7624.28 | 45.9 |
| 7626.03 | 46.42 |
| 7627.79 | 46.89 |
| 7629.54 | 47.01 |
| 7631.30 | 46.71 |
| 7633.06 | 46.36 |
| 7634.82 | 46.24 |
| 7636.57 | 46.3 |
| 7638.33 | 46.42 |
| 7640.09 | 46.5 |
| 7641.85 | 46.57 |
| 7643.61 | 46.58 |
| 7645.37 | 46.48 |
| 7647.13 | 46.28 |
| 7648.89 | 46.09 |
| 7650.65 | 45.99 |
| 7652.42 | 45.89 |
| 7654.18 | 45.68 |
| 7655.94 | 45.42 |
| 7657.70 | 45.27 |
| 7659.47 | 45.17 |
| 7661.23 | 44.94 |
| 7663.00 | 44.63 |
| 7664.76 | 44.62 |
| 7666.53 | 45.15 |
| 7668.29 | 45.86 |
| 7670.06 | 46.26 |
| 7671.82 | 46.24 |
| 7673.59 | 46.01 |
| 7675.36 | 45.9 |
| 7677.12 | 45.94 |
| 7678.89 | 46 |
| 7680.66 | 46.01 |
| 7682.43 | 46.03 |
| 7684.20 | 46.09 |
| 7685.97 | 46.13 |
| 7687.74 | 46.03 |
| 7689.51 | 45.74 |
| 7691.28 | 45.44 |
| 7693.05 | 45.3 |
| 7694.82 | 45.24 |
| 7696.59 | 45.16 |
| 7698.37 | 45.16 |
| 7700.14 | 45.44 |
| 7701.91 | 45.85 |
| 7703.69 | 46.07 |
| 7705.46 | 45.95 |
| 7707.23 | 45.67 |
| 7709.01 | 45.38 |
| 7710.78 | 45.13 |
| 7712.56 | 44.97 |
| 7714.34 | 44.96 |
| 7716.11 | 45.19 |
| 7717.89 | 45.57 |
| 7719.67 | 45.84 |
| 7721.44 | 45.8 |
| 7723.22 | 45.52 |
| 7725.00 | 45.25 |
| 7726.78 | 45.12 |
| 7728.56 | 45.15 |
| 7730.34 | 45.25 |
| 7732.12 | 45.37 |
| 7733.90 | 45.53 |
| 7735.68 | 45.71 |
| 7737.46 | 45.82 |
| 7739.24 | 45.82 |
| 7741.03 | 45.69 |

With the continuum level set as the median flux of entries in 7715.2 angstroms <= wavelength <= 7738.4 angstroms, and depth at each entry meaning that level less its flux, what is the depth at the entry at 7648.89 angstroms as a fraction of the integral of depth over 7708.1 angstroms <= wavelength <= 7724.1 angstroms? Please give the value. -0.24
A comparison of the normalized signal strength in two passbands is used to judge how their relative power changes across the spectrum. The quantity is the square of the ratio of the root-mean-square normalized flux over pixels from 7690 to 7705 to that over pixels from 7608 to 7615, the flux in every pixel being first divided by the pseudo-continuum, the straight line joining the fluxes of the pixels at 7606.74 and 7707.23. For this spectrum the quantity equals 0.997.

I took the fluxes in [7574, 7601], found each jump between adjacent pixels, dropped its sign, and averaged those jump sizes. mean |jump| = 0.28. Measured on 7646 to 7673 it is 0.24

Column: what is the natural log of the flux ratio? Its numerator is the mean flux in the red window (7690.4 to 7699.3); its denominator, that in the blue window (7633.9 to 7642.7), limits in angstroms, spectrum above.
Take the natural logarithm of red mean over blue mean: -0.025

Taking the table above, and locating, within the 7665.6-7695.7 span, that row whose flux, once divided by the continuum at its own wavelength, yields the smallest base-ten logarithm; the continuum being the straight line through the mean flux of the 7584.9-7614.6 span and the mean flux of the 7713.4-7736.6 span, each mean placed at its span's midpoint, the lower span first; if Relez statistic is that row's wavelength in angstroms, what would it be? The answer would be 7666.53 angstroms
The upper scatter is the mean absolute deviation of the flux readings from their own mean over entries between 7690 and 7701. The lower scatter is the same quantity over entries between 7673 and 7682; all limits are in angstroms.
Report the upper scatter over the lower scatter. 2.48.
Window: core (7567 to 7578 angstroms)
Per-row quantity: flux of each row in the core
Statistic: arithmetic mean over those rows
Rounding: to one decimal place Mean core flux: 46.1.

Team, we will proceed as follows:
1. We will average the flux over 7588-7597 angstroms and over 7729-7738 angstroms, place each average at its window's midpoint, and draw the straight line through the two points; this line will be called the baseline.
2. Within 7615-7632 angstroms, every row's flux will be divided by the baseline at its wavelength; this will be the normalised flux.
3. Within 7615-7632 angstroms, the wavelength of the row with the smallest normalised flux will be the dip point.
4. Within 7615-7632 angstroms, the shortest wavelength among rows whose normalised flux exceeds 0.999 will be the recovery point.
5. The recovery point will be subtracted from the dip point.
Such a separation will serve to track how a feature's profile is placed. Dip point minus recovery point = -5.3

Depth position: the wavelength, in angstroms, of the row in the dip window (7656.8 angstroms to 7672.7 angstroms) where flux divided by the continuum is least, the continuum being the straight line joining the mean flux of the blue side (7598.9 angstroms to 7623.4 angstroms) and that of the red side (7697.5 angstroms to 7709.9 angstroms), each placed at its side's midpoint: 7663.00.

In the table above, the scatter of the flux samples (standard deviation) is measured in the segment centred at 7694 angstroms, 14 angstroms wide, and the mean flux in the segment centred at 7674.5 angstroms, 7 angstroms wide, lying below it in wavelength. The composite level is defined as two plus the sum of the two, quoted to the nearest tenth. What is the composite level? 48.3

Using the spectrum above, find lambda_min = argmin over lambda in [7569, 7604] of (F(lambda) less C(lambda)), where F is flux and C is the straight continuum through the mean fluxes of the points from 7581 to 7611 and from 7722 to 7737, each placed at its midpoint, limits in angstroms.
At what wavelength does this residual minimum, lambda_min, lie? 7584.00 angstroms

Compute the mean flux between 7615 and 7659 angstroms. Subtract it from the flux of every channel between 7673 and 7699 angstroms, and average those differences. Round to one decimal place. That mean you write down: -0.4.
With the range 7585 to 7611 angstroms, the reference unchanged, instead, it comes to 0.4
